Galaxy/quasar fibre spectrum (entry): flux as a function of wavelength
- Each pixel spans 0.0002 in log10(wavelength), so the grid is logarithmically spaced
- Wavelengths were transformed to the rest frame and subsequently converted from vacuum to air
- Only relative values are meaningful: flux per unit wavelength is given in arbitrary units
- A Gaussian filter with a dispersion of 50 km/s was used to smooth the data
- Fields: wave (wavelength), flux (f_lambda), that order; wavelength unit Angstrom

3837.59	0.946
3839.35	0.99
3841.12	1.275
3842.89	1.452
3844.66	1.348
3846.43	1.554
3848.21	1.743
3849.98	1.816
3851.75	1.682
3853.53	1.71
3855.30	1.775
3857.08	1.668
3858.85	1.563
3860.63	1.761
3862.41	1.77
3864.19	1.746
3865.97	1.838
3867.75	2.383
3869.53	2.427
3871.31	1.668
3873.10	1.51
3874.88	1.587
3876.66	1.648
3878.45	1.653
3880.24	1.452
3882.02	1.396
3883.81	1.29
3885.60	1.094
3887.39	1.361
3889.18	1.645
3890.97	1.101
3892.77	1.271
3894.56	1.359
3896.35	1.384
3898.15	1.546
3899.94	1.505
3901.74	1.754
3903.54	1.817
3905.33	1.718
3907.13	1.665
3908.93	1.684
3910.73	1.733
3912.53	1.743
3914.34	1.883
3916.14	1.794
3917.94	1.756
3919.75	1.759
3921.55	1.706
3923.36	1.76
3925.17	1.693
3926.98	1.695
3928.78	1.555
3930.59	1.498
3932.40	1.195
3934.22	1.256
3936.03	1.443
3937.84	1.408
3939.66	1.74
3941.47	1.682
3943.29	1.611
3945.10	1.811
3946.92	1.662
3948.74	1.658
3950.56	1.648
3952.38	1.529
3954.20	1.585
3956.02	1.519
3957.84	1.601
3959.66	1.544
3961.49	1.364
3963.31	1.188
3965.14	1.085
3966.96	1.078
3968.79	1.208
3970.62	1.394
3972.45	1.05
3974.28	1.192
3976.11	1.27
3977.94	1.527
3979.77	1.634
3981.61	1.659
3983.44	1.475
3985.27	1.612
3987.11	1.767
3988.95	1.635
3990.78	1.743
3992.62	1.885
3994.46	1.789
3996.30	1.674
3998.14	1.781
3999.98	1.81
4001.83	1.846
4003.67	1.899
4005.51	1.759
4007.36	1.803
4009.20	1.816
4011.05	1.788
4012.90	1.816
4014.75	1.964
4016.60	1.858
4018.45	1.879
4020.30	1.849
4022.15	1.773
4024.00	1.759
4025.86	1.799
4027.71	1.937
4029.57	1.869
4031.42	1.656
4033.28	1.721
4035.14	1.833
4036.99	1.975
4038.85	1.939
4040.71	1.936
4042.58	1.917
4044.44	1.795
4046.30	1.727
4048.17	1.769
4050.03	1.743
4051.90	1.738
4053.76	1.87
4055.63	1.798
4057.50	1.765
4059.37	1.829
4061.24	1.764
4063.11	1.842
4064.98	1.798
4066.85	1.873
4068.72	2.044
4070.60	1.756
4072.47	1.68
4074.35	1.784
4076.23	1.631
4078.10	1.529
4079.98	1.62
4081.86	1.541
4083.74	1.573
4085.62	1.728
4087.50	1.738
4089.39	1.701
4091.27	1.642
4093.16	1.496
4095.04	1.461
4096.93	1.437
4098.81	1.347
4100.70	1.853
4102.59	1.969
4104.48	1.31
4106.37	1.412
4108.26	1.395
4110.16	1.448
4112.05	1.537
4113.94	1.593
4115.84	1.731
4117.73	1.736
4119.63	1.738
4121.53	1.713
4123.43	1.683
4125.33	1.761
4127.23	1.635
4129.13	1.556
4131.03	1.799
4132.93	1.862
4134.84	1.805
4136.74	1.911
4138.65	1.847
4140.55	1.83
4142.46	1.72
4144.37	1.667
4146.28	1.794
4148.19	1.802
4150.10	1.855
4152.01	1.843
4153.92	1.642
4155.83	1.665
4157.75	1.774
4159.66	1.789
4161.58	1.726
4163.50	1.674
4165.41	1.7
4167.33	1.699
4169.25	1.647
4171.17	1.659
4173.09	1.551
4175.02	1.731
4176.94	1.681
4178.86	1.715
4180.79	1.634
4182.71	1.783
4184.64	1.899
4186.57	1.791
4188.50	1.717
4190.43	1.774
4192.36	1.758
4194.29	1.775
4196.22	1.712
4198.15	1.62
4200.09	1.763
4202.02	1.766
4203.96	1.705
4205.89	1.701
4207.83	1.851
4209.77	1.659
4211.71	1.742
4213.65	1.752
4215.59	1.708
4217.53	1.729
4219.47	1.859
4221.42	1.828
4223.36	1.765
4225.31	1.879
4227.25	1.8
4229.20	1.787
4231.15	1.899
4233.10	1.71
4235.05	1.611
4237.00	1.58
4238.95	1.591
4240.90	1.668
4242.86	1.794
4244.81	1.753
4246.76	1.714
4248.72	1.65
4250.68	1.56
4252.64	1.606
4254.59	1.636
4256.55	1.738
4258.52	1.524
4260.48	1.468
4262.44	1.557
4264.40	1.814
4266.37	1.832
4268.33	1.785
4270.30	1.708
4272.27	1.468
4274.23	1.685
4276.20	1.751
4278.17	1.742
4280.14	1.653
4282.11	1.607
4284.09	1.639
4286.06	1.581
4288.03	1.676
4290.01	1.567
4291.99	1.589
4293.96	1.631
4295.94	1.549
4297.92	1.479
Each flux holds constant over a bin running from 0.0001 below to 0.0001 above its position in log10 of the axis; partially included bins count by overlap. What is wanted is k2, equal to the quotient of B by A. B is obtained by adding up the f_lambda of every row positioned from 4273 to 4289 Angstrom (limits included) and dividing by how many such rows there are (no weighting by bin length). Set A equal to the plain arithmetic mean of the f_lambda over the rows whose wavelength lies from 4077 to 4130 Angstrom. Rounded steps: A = 1.60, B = 1.67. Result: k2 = 1.04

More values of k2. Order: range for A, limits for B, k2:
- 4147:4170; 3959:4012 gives 0.90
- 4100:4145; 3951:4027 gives 0.96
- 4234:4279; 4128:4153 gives 1.08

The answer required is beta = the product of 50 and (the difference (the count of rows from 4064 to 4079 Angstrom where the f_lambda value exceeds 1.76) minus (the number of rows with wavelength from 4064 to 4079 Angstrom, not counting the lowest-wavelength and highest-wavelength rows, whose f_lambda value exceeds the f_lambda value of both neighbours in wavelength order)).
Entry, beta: 100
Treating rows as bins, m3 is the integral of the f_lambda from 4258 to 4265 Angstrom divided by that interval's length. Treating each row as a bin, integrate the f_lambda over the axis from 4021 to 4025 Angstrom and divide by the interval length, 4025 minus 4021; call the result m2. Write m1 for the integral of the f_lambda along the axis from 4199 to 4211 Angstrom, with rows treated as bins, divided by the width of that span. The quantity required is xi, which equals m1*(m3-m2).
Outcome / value -0.3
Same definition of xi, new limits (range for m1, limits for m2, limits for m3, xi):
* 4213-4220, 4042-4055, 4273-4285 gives -0.2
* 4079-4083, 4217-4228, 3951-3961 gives -0.4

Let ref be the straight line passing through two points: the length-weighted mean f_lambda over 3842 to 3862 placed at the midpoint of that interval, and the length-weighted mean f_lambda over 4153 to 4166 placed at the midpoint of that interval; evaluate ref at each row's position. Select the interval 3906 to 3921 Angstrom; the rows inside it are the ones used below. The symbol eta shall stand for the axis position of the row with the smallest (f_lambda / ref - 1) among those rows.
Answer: 3907.13 Angstrom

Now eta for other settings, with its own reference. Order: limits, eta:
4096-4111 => 4104.48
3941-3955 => 3952.38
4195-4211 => 4198.15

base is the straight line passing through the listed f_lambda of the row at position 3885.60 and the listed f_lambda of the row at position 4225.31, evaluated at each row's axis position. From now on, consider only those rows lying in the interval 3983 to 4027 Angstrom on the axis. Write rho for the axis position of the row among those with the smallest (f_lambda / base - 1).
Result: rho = 3983.44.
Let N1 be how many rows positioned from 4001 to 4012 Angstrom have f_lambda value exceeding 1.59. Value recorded 6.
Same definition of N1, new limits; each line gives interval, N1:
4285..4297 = 2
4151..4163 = 6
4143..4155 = 6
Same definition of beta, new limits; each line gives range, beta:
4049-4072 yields 250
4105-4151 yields 300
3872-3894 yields -100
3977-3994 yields 0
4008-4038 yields 500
